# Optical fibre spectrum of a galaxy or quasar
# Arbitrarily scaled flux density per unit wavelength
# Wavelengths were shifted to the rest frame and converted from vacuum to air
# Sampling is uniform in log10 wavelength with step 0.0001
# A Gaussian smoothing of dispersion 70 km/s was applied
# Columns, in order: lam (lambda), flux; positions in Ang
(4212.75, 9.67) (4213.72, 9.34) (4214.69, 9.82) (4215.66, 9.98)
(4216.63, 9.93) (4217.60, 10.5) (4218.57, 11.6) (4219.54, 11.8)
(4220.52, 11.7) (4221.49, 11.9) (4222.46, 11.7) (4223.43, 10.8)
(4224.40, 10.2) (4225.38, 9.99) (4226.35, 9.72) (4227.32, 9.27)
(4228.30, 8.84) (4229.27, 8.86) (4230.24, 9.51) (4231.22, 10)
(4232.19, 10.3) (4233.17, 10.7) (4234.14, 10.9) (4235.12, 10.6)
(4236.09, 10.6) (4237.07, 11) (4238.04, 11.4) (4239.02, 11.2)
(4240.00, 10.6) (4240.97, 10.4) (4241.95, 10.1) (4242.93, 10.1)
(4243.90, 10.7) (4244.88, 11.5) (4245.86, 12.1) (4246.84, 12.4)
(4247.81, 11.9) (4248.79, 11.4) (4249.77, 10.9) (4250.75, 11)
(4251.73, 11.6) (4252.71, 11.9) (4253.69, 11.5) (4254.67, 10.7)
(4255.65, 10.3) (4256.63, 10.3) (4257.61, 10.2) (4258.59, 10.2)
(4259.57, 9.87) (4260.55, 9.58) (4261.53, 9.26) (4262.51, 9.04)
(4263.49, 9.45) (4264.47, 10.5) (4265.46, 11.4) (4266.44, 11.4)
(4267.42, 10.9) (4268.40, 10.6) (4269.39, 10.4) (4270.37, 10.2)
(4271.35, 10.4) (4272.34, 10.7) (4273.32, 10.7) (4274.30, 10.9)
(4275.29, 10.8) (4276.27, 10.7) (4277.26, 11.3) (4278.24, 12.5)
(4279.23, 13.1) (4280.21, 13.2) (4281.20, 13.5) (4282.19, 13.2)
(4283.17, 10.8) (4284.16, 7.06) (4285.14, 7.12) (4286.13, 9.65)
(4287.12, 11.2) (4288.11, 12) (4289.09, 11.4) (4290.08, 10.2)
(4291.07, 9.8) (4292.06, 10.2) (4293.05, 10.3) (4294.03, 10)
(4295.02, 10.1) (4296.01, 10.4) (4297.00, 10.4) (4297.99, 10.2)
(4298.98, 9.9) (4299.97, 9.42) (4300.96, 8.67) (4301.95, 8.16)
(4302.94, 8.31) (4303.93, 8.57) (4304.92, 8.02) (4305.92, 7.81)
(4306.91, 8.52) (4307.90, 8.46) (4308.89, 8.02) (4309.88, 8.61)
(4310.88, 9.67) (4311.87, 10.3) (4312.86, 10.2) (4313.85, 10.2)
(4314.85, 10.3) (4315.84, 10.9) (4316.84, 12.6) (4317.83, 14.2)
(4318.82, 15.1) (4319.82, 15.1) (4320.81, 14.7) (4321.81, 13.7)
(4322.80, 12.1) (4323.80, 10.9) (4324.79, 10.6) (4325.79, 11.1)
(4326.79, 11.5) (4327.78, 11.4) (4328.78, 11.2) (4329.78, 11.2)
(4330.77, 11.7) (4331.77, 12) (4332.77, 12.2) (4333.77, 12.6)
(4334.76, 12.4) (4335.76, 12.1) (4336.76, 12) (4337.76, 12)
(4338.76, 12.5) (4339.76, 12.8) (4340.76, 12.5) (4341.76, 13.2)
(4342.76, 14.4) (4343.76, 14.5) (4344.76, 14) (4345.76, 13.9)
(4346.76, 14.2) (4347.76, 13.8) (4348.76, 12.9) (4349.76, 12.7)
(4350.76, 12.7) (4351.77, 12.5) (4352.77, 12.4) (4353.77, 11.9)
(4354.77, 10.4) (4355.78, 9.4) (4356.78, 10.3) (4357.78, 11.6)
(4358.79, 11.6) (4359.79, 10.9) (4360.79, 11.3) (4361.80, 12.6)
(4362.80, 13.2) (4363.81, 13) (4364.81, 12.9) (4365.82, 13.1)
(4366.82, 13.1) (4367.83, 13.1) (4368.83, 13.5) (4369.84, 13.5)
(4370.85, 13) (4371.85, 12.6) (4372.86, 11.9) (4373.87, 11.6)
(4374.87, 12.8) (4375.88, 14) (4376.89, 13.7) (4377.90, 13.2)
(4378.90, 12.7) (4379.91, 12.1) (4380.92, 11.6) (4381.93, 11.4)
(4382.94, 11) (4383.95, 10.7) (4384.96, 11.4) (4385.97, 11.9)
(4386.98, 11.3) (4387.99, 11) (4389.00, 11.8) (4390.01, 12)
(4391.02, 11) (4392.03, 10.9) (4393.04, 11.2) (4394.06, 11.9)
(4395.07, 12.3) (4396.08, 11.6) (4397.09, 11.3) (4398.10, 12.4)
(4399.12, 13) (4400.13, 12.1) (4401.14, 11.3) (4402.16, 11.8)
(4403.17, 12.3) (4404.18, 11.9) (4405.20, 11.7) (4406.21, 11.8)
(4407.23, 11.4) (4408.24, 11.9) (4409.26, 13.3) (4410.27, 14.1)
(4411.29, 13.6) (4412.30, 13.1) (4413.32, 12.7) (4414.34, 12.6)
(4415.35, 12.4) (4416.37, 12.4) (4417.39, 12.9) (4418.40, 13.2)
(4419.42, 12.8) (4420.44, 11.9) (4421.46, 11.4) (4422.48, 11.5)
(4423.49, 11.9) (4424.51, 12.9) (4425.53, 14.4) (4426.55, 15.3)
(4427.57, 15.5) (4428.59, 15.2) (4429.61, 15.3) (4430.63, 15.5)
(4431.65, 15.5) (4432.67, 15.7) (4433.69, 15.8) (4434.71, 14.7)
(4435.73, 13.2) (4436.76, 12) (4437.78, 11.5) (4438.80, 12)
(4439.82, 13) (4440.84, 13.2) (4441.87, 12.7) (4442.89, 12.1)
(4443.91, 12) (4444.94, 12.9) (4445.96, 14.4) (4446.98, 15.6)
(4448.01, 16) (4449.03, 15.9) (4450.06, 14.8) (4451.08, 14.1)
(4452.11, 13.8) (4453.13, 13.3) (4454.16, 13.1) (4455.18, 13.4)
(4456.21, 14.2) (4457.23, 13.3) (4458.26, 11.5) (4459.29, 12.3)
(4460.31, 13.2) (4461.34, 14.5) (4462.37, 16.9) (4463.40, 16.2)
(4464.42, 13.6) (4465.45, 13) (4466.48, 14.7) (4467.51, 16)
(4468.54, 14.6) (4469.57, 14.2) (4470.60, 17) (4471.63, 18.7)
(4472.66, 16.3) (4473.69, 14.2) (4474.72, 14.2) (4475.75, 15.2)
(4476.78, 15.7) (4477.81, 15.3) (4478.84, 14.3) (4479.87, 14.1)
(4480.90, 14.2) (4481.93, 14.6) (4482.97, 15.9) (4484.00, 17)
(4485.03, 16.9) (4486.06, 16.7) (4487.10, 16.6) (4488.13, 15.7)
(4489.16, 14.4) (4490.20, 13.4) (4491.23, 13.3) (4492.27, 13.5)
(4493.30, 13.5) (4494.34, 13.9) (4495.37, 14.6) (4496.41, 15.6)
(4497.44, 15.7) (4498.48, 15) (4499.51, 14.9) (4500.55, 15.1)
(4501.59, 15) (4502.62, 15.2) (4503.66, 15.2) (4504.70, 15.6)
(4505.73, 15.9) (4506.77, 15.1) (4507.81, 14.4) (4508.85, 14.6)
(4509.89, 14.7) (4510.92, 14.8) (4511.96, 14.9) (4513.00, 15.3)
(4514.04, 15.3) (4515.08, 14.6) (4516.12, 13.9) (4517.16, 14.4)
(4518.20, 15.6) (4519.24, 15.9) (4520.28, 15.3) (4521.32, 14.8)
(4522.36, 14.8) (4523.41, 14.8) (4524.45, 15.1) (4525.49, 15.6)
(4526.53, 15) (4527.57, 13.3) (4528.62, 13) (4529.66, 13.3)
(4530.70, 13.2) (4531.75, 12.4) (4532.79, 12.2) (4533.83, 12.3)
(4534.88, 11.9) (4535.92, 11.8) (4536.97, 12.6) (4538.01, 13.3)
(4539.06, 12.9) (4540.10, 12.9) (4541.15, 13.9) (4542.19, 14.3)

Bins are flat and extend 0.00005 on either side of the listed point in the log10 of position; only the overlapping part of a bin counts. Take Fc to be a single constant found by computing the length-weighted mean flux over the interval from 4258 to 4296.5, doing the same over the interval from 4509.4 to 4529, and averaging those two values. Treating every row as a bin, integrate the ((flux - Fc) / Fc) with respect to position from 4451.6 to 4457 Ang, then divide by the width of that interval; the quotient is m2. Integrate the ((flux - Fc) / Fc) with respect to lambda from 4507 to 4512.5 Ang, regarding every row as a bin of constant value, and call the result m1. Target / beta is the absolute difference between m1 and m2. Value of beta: 0.8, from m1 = 0.86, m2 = 0.1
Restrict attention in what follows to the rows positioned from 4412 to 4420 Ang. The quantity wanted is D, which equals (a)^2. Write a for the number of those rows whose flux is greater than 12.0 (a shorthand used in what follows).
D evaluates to 64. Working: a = 8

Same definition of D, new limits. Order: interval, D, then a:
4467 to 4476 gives 81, 9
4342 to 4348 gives 36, 6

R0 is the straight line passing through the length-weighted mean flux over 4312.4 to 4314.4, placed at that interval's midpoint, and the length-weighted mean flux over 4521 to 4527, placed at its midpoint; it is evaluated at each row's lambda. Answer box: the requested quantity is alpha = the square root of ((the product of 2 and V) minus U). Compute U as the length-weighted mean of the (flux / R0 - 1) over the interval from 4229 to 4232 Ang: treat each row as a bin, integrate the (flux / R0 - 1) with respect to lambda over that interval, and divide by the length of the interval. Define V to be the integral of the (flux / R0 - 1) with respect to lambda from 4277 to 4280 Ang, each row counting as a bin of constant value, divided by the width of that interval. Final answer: 0.71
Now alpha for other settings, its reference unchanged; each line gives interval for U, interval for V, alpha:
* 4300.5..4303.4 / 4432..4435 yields 0.74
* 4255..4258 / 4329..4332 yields 0.16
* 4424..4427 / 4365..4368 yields 0.43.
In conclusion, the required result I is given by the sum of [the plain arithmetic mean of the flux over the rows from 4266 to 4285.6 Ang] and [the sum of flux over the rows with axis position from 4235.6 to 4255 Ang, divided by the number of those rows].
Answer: 22.1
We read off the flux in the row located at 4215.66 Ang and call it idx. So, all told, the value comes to 9.98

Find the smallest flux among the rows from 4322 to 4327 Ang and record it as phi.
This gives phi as 10.6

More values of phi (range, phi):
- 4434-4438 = 11.5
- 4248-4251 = 10.9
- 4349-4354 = 11.9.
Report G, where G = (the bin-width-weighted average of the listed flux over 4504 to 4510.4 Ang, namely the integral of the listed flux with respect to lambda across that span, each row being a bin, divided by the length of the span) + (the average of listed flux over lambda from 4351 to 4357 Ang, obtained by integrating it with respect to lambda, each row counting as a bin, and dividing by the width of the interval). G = 26.3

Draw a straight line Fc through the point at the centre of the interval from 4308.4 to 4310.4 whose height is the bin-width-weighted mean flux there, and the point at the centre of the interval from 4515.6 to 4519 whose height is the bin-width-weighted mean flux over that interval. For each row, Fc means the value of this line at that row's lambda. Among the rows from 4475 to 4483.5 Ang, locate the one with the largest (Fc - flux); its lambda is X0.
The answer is 4479.87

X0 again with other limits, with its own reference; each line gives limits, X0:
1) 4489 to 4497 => 4491.23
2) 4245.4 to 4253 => 4249.77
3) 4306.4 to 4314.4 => 4308.89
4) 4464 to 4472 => 4465.45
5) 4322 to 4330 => 4324.79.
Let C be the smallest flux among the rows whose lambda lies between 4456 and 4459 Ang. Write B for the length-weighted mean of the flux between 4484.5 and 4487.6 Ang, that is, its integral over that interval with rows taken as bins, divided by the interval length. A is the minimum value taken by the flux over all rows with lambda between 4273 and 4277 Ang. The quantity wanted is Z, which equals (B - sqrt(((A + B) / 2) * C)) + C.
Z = 15.7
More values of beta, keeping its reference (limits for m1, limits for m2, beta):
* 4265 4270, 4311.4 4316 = 0.5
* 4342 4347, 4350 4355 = 0.6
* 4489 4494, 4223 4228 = 0.6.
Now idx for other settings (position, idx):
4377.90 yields 13.2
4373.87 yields 11.6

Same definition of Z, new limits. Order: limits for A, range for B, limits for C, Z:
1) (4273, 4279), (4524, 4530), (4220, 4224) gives 13.4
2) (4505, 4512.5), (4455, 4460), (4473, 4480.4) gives 13.1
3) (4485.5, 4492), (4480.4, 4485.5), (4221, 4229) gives 13.2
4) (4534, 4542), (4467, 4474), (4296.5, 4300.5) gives 13.9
